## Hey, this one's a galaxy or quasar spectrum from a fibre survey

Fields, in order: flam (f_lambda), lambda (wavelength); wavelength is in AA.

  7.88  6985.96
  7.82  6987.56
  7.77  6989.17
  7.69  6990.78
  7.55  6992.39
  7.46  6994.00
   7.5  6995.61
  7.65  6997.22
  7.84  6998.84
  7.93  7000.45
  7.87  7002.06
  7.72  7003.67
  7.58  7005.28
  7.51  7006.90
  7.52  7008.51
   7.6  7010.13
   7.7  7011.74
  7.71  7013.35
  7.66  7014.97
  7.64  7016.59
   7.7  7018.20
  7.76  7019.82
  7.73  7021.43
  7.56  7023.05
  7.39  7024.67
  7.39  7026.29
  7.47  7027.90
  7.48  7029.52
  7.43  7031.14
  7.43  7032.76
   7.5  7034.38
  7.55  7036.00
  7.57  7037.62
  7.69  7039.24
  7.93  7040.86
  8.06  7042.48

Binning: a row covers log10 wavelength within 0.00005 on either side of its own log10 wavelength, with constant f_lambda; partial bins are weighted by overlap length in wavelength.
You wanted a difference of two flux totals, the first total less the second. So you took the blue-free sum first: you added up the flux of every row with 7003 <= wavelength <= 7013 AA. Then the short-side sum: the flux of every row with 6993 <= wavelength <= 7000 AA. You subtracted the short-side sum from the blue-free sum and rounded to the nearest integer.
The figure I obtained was 15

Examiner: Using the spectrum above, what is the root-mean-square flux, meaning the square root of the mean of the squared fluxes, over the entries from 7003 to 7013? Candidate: 7.61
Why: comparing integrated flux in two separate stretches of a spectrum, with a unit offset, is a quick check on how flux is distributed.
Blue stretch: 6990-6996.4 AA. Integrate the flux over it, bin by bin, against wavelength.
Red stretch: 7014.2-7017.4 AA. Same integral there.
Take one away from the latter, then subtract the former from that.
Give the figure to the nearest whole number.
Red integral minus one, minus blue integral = -25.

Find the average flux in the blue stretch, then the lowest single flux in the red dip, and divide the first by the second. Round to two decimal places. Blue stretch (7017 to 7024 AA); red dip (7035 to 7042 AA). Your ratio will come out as 1.02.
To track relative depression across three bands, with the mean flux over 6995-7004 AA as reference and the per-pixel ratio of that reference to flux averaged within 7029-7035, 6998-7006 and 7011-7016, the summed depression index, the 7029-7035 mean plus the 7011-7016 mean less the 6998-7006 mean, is 1.05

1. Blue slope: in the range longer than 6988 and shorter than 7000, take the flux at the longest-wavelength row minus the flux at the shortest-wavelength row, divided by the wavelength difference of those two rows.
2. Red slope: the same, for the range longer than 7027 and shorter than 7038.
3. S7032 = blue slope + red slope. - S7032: 0.02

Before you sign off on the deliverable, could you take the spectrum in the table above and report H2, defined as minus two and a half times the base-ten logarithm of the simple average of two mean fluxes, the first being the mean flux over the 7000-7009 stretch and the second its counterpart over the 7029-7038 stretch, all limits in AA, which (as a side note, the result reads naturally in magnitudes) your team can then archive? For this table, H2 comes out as -2.20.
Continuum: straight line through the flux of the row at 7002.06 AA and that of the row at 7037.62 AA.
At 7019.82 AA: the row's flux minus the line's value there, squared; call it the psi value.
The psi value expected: 0.002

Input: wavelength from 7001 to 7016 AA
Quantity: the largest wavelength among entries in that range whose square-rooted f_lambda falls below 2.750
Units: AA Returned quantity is 7008.51 AA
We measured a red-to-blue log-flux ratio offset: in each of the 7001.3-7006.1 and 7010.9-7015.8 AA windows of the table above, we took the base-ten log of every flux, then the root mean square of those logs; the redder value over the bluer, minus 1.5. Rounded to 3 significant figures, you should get -0.502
